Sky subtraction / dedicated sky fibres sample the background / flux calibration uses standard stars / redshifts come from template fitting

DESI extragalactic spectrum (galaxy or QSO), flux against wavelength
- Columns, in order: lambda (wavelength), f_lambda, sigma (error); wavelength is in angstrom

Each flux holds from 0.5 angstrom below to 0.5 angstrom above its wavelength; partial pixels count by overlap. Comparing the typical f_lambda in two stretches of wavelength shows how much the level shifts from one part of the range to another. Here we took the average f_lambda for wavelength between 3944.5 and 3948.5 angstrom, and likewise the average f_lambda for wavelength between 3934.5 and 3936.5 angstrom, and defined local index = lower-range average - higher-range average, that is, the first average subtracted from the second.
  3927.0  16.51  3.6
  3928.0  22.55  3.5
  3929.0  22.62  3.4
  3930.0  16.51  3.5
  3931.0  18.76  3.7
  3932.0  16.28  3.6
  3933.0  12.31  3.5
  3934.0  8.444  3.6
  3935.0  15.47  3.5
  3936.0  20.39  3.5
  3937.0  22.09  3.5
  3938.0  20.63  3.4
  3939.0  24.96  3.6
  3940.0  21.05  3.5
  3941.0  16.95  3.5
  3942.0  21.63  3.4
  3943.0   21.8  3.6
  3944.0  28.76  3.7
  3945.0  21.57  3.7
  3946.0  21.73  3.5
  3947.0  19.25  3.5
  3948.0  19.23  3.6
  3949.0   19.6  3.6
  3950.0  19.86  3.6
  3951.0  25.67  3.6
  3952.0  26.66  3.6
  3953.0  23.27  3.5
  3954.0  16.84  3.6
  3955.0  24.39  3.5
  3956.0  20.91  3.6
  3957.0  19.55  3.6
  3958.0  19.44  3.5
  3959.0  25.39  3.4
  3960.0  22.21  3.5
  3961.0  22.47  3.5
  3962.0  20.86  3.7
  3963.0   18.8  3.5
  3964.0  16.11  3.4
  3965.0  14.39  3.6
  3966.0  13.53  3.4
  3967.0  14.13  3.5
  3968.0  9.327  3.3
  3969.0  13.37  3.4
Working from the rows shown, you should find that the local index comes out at -3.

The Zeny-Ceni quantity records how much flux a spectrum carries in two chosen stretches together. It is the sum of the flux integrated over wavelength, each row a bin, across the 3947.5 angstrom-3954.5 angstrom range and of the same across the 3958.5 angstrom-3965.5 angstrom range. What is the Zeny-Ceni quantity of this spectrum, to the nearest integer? 291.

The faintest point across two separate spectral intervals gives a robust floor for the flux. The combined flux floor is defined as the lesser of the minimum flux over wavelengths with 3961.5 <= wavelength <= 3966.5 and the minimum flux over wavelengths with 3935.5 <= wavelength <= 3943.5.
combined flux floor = 13.5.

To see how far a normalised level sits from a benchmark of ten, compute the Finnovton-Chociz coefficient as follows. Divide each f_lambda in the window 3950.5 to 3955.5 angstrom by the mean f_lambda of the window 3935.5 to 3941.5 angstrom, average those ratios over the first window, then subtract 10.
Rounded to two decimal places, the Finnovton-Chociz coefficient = -8.89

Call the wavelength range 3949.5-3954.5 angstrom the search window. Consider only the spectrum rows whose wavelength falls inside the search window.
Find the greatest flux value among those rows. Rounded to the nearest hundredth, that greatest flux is 26.66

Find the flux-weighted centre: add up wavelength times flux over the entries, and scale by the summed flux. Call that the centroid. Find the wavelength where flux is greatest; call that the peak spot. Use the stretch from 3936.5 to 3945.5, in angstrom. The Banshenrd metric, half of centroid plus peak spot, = 3942.5 angstrom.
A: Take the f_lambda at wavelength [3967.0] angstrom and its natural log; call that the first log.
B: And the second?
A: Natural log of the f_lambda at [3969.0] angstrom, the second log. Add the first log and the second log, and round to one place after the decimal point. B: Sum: 5.2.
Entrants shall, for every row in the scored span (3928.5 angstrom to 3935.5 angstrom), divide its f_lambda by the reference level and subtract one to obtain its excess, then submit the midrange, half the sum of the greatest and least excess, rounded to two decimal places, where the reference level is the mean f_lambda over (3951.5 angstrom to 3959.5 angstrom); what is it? -0.30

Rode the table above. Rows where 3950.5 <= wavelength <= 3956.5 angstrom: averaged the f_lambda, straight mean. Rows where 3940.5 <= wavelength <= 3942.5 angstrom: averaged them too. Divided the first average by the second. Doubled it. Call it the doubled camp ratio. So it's 2.38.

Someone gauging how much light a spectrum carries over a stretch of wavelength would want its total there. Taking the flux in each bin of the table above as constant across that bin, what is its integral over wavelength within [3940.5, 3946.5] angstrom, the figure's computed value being 132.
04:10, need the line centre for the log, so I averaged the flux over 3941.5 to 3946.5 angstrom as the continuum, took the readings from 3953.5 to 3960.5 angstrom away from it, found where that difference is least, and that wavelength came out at 3959.0 angstrom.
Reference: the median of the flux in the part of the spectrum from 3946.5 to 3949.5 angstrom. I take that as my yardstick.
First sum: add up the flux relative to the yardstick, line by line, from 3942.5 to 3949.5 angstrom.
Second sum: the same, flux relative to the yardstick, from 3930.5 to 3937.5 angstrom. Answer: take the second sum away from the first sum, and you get 2.0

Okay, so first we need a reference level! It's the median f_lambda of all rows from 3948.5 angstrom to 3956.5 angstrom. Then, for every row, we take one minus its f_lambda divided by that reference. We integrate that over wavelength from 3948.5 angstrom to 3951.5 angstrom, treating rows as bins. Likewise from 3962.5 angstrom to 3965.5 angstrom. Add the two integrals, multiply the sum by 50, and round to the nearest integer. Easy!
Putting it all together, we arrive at 41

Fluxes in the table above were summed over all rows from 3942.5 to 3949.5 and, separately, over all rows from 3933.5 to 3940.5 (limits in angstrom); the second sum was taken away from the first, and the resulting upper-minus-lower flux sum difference 19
